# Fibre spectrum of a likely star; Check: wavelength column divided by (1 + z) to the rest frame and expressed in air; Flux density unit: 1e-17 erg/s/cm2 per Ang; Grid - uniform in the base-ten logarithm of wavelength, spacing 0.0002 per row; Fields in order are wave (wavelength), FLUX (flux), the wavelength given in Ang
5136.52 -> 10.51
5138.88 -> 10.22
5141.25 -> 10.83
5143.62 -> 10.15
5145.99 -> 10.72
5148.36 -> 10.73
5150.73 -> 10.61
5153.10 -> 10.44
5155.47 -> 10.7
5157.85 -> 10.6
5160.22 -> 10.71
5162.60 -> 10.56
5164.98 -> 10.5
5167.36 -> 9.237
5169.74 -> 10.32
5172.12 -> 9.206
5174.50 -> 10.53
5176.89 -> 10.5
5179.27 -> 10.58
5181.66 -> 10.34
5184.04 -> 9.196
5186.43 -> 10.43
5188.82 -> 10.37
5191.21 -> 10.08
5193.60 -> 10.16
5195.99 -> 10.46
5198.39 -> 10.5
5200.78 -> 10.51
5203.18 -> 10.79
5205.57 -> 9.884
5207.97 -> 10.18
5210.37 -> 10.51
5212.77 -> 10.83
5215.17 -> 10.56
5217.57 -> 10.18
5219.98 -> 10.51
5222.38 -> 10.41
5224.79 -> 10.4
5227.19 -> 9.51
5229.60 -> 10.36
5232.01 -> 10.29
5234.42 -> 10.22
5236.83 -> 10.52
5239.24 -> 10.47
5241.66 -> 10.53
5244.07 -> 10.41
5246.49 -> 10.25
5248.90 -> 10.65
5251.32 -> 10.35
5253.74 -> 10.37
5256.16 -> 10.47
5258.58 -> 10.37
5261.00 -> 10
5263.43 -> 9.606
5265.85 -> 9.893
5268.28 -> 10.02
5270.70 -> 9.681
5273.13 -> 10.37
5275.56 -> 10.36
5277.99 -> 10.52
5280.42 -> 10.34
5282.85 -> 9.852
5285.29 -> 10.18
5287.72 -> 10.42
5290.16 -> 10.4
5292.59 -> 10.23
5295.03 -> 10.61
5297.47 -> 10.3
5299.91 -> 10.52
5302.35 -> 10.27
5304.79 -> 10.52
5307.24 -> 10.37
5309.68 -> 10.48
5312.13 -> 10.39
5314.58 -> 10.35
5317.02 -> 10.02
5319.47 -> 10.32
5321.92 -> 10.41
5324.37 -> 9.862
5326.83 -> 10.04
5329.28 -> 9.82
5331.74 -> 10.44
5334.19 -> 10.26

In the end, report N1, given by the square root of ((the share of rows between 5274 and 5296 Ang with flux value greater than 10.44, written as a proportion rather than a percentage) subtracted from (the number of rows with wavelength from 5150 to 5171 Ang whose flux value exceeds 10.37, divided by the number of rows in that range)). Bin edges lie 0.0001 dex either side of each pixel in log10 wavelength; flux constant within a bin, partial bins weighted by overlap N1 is 0.7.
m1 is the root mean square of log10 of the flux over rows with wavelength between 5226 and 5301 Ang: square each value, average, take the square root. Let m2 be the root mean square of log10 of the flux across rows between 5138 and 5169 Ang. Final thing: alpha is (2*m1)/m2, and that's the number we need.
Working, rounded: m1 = 1.011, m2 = 1.02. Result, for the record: 1.98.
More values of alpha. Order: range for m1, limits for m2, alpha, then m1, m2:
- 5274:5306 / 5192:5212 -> 2.00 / 1.015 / 1.02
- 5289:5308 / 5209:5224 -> 1.99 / 1.017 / 1.02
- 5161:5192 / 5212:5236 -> 1.98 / 1.006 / 1.01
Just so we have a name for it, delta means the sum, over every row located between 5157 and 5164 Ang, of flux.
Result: 31.9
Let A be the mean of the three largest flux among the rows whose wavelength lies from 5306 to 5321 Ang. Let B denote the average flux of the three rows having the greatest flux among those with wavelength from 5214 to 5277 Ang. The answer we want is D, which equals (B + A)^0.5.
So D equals 4.58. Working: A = 10.4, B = 10.58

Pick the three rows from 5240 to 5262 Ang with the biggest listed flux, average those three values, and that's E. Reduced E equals 10.55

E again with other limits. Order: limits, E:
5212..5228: 10.63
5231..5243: 10.51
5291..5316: 10.55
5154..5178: 10.67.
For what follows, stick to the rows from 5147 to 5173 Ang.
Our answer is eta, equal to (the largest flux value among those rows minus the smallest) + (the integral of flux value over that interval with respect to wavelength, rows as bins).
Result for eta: 271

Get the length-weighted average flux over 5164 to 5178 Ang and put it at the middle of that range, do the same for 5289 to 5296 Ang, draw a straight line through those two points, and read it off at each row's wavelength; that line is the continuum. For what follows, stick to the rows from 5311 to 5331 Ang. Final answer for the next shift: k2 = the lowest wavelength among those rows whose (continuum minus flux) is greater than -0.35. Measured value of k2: 5312.13 Ang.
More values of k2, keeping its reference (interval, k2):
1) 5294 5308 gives 5295.03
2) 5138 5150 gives 5138.88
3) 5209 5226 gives 5217.57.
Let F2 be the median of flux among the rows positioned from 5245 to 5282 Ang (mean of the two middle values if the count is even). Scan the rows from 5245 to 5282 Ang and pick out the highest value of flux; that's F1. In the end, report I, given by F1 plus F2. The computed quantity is 21.0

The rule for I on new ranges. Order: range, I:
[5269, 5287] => 20.9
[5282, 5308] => 21.0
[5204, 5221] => 21.3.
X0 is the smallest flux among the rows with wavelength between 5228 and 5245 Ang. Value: 10.22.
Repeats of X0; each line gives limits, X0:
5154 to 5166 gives 10.5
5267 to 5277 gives 9.681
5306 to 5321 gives 10.02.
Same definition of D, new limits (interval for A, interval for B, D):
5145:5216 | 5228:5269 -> 4.62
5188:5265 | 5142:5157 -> 4.63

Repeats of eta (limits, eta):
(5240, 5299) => 606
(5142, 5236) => 973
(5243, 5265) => 227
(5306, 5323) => 176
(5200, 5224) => 251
